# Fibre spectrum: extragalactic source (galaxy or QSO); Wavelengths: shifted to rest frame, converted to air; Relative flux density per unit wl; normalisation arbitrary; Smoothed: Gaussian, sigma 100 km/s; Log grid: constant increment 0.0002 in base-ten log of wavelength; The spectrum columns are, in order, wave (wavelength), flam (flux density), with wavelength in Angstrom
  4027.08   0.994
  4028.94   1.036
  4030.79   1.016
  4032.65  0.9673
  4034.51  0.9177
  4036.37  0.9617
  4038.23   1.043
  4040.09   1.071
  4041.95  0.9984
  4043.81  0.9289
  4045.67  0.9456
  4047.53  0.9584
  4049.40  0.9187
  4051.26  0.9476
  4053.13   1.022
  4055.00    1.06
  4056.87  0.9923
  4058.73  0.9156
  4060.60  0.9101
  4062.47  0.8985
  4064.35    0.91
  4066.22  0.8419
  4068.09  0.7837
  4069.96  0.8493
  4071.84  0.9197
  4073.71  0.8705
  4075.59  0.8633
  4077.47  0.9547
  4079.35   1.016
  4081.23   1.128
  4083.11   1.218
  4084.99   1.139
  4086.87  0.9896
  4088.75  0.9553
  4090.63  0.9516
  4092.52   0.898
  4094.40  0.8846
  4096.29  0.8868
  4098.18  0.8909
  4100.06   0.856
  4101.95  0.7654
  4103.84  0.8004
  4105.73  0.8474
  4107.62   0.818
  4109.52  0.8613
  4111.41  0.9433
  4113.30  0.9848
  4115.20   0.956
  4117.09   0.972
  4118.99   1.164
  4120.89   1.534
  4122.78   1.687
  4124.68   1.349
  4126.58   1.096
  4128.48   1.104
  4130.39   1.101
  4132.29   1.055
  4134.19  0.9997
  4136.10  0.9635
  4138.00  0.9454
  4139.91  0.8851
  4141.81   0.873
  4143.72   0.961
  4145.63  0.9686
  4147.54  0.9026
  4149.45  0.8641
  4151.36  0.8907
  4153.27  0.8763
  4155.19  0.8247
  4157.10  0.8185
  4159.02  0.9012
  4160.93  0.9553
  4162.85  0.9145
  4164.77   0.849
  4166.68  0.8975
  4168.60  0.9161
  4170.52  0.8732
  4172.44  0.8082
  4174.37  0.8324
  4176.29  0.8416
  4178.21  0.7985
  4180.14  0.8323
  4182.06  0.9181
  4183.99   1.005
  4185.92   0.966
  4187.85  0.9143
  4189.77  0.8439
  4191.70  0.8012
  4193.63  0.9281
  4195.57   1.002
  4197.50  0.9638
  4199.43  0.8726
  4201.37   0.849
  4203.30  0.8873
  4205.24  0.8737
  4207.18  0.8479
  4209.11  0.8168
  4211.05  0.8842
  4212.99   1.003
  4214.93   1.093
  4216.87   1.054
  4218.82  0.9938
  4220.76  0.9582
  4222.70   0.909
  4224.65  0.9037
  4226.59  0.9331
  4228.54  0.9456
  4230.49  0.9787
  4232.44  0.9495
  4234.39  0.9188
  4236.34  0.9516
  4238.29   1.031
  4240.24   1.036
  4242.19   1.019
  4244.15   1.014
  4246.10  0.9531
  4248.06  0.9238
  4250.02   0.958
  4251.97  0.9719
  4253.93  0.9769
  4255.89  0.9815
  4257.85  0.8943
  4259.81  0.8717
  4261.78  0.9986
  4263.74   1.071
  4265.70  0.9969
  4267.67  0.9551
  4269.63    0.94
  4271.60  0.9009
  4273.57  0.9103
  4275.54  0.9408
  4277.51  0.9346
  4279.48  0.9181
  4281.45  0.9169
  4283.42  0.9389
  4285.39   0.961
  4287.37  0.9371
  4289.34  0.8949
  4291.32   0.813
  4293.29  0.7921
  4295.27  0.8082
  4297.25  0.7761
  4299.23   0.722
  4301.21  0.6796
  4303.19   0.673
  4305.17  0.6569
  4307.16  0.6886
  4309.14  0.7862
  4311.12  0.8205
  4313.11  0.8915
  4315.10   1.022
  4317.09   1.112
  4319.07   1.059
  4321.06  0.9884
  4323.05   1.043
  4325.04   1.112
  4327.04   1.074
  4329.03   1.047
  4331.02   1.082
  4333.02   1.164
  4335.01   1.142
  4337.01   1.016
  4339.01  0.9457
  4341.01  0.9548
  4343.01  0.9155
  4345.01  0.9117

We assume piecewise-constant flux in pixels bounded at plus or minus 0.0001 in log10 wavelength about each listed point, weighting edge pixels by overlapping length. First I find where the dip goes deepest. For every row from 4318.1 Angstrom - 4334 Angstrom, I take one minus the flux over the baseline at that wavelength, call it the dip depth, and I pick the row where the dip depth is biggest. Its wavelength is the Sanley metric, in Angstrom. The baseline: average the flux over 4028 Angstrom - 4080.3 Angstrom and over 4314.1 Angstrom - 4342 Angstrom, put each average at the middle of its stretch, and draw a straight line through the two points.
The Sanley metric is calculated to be 4321.06 Angstrom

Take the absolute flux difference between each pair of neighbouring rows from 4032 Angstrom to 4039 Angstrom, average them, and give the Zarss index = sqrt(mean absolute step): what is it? 0.24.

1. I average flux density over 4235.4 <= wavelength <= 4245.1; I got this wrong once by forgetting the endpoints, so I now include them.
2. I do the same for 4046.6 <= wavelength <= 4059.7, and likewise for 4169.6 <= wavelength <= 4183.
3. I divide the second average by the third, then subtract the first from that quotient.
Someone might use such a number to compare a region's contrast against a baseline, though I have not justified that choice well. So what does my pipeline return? 0.14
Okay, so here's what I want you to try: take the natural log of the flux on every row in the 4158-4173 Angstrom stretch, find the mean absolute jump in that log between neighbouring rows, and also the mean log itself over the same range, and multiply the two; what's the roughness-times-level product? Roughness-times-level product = -0.006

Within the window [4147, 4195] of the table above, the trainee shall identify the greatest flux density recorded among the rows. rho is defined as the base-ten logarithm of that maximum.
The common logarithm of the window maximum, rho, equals 0.002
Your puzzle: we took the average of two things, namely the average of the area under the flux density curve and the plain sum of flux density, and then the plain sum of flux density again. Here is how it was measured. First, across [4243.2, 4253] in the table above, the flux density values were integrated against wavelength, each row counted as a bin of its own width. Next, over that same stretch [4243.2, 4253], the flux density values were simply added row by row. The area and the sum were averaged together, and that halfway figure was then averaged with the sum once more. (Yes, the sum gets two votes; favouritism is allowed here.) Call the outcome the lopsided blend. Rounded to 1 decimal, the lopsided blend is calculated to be 6.0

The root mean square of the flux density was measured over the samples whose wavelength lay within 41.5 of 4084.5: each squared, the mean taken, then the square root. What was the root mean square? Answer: 0.99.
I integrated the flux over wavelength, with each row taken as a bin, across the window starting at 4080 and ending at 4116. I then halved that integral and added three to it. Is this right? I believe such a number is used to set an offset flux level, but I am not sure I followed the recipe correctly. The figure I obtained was 19.8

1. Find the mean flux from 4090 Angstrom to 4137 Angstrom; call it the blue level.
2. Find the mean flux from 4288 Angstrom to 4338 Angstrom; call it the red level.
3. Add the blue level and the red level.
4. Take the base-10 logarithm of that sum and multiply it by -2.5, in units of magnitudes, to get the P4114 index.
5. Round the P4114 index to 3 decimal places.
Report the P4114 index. -0.714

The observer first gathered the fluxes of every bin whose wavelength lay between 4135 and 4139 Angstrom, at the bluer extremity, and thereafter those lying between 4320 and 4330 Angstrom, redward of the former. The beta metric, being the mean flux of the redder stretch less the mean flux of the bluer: 0.10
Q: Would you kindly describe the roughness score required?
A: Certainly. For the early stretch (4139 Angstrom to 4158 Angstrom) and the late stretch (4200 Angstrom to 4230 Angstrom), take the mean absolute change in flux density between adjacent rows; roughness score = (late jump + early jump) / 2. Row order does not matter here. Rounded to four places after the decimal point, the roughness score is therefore 0.0393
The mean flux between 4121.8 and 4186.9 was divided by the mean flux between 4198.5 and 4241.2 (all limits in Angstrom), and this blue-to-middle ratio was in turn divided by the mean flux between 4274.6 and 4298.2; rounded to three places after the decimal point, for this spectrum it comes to 1.146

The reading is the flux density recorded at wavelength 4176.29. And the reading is 0.8416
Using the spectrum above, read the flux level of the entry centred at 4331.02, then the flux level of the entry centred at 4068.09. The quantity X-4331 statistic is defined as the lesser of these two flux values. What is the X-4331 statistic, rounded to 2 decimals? 0.78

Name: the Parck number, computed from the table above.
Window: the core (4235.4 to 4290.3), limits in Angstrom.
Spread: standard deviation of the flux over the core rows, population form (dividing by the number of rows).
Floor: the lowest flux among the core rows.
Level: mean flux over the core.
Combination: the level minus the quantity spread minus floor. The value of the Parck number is 1.78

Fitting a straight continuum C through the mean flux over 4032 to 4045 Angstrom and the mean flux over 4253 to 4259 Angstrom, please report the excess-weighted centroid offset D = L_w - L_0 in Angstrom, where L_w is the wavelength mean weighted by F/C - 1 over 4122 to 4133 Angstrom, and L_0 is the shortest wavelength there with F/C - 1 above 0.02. 2.4 Angstrom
